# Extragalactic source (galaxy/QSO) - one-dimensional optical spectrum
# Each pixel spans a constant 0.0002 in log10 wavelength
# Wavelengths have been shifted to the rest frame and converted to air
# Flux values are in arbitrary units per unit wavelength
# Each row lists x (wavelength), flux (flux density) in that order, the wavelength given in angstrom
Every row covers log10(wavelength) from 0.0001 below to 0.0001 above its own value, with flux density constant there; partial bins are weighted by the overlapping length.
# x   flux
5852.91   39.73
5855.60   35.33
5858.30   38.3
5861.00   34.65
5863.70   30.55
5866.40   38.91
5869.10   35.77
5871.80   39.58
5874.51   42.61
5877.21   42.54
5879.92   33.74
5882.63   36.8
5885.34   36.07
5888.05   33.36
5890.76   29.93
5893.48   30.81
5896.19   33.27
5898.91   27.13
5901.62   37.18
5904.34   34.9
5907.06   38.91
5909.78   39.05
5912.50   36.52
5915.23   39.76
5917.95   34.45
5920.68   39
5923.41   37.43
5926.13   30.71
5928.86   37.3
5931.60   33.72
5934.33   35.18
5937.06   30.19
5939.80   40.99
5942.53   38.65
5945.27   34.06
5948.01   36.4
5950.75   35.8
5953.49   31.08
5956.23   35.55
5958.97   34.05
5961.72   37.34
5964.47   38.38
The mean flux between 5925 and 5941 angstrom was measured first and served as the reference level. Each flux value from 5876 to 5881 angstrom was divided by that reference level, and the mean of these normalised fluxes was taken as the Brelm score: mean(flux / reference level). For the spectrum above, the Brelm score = 1.10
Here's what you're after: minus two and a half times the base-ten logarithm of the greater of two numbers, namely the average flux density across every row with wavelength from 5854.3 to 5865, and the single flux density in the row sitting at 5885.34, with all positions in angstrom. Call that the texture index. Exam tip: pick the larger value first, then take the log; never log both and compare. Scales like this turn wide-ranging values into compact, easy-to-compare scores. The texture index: -3.89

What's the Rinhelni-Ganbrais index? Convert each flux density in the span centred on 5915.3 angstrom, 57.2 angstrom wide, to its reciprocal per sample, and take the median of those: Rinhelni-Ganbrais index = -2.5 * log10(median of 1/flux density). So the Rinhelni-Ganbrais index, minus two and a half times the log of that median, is 3.87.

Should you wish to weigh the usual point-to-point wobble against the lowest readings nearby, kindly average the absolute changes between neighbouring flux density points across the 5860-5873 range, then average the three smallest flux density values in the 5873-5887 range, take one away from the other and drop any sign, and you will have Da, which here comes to 30.7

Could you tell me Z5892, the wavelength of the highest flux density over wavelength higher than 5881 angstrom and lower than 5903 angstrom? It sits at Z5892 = 5901.62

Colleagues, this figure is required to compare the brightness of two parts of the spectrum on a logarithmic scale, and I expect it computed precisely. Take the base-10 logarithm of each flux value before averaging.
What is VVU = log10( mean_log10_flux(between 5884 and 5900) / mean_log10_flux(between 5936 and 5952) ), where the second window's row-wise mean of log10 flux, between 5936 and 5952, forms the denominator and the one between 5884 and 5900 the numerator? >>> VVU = -0.0155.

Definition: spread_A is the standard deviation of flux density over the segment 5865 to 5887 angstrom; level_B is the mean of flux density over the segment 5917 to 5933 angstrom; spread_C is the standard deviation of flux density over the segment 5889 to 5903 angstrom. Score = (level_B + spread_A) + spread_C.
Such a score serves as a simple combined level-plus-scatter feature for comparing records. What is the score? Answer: 42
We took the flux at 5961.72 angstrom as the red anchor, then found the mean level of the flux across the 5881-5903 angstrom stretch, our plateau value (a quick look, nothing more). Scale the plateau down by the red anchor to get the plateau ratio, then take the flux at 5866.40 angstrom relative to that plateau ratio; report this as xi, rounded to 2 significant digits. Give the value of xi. 44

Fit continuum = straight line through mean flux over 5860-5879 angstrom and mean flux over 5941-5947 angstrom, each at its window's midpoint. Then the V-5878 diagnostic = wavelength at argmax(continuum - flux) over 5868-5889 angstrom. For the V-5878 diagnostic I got 5888.05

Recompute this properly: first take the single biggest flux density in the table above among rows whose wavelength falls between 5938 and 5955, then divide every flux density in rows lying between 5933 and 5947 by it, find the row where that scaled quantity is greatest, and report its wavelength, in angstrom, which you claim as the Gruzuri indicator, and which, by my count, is 5939.80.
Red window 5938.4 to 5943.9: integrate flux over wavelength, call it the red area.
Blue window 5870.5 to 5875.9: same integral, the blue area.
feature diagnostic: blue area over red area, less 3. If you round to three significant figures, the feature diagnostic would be -1.98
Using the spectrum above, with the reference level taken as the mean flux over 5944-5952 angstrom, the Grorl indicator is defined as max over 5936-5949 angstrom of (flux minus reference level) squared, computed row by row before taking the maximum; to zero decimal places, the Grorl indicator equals 31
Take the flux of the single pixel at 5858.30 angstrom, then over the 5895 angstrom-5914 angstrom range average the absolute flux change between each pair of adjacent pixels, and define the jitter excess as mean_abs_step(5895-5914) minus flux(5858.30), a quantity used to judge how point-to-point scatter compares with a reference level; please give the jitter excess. -34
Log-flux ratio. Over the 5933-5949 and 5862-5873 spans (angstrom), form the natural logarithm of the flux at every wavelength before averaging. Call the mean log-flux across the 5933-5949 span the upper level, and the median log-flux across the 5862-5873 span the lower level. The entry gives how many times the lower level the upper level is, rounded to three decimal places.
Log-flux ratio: 0.988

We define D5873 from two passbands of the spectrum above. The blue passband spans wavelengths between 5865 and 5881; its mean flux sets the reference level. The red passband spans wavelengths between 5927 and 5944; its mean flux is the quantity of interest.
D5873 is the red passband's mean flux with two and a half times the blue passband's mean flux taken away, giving -61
